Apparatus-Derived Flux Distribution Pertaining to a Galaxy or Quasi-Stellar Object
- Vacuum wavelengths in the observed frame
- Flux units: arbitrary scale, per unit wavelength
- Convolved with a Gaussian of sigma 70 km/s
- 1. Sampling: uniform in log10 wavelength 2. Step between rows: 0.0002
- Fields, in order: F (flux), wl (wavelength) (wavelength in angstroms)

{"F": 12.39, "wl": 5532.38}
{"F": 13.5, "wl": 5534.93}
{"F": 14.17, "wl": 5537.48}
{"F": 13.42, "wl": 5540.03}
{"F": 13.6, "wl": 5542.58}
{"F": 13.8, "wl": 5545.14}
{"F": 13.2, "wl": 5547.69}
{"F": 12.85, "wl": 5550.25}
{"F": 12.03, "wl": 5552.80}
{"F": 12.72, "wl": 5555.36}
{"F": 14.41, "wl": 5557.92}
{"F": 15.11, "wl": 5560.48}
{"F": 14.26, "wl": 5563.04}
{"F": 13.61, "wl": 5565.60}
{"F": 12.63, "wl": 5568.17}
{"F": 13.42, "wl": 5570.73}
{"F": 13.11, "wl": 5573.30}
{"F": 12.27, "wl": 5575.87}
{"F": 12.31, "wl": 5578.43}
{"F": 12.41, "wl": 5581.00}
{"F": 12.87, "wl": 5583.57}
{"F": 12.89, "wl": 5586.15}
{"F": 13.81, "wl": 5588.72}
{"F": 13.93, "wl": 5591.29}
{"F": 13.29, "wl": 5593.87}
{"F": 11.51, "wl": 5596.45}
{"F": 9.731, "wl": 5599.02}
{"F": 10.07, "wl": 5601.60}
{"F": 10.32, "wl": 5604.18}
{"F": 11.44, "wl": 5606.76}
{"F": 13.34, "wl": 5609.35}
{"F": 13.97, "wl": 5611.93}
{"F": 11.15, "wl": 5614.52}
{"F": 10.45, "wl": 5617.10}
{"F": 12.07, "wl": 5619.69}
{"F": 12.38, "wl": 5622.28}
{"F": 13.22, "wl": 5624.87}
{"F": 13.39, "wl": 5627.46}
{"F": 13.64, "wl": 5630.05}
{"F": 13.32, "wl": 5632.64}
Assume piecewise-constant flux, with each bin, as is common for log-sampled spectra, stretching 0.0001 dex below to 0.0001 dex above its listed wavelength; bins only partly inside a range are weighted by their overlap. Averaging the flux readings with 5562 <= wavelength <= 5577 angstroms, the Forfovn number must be 13.2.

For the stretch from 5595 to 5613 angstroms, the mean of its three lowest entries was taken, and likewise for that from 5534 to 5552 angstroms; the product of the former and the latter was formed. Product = 132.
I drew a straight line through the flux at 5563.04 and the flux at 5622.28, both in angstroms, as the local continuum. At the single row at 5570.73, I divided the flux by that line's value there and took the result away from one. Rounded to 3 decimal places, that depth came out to 0.043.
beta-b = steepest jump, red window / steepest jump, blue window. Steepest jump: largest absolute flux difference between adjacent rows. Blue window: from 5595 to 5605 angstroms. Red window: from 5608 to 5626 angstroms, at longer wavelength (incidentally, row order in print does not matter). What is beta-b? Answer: 1.6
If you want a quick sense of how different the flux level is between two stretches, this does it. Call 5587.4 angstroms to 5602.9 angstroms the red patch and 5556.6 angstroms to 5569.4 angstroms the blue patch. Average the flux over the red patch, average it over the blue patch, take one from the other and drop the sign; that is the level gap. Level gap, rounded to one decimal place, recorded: 1.9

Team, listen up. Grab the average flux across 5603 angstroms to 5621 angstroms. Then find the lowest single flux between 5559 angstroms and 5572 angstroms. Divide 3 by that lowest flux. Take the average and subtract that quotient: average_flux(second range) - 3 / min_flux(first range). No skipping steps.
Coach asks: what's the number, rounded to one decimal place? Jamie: 11.6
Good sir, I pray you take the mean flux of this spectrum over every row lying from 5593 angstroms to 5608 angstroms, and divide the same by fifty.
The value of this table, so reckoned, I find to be 0.22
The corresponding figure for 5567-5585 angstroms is 0.25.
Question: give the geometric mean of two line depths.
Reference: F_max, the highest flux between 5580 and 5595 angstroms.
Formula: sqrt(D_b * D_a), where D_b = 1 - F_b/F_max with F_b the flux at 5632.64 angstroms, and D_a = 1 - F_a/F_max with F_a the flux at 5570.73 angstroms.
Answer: 0.040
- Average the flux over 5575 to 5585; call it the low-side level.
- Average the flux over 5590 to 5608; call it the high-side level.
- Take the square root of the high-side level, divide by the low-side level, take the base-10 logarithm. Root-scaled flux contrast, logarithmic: -0.566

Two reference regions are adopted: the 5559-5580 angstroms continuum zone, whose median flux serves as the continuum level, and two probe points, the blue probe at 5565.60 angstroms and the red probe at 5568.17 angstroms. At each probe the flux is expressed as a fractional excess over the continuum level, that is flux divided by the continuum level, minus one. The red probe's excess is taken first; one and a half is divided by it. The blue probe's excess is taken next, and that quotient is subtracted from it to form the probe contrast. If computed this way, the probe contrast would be 31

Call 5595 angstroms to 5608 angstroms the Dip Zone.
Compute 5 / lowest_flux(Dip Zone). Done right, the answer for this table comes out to 0.514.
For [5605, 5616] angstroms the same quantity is 0.448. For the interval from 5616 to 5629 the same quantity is 0.478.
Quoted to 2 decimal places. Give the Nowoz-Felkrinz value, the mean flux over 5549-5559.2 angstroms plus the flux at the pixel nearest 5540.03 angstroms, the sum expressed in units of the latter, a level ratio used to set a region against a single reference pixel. 1.97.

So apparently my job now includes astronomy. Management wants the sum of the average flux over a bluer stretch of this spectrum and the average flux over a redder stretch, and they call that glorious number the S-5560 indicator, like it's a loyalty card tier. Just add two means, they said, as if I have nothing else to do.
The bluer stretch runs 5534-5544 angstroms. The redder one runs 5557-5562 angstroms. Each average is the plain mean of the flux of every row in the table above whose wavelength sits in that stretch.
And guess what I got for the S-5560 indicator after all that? 28.4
